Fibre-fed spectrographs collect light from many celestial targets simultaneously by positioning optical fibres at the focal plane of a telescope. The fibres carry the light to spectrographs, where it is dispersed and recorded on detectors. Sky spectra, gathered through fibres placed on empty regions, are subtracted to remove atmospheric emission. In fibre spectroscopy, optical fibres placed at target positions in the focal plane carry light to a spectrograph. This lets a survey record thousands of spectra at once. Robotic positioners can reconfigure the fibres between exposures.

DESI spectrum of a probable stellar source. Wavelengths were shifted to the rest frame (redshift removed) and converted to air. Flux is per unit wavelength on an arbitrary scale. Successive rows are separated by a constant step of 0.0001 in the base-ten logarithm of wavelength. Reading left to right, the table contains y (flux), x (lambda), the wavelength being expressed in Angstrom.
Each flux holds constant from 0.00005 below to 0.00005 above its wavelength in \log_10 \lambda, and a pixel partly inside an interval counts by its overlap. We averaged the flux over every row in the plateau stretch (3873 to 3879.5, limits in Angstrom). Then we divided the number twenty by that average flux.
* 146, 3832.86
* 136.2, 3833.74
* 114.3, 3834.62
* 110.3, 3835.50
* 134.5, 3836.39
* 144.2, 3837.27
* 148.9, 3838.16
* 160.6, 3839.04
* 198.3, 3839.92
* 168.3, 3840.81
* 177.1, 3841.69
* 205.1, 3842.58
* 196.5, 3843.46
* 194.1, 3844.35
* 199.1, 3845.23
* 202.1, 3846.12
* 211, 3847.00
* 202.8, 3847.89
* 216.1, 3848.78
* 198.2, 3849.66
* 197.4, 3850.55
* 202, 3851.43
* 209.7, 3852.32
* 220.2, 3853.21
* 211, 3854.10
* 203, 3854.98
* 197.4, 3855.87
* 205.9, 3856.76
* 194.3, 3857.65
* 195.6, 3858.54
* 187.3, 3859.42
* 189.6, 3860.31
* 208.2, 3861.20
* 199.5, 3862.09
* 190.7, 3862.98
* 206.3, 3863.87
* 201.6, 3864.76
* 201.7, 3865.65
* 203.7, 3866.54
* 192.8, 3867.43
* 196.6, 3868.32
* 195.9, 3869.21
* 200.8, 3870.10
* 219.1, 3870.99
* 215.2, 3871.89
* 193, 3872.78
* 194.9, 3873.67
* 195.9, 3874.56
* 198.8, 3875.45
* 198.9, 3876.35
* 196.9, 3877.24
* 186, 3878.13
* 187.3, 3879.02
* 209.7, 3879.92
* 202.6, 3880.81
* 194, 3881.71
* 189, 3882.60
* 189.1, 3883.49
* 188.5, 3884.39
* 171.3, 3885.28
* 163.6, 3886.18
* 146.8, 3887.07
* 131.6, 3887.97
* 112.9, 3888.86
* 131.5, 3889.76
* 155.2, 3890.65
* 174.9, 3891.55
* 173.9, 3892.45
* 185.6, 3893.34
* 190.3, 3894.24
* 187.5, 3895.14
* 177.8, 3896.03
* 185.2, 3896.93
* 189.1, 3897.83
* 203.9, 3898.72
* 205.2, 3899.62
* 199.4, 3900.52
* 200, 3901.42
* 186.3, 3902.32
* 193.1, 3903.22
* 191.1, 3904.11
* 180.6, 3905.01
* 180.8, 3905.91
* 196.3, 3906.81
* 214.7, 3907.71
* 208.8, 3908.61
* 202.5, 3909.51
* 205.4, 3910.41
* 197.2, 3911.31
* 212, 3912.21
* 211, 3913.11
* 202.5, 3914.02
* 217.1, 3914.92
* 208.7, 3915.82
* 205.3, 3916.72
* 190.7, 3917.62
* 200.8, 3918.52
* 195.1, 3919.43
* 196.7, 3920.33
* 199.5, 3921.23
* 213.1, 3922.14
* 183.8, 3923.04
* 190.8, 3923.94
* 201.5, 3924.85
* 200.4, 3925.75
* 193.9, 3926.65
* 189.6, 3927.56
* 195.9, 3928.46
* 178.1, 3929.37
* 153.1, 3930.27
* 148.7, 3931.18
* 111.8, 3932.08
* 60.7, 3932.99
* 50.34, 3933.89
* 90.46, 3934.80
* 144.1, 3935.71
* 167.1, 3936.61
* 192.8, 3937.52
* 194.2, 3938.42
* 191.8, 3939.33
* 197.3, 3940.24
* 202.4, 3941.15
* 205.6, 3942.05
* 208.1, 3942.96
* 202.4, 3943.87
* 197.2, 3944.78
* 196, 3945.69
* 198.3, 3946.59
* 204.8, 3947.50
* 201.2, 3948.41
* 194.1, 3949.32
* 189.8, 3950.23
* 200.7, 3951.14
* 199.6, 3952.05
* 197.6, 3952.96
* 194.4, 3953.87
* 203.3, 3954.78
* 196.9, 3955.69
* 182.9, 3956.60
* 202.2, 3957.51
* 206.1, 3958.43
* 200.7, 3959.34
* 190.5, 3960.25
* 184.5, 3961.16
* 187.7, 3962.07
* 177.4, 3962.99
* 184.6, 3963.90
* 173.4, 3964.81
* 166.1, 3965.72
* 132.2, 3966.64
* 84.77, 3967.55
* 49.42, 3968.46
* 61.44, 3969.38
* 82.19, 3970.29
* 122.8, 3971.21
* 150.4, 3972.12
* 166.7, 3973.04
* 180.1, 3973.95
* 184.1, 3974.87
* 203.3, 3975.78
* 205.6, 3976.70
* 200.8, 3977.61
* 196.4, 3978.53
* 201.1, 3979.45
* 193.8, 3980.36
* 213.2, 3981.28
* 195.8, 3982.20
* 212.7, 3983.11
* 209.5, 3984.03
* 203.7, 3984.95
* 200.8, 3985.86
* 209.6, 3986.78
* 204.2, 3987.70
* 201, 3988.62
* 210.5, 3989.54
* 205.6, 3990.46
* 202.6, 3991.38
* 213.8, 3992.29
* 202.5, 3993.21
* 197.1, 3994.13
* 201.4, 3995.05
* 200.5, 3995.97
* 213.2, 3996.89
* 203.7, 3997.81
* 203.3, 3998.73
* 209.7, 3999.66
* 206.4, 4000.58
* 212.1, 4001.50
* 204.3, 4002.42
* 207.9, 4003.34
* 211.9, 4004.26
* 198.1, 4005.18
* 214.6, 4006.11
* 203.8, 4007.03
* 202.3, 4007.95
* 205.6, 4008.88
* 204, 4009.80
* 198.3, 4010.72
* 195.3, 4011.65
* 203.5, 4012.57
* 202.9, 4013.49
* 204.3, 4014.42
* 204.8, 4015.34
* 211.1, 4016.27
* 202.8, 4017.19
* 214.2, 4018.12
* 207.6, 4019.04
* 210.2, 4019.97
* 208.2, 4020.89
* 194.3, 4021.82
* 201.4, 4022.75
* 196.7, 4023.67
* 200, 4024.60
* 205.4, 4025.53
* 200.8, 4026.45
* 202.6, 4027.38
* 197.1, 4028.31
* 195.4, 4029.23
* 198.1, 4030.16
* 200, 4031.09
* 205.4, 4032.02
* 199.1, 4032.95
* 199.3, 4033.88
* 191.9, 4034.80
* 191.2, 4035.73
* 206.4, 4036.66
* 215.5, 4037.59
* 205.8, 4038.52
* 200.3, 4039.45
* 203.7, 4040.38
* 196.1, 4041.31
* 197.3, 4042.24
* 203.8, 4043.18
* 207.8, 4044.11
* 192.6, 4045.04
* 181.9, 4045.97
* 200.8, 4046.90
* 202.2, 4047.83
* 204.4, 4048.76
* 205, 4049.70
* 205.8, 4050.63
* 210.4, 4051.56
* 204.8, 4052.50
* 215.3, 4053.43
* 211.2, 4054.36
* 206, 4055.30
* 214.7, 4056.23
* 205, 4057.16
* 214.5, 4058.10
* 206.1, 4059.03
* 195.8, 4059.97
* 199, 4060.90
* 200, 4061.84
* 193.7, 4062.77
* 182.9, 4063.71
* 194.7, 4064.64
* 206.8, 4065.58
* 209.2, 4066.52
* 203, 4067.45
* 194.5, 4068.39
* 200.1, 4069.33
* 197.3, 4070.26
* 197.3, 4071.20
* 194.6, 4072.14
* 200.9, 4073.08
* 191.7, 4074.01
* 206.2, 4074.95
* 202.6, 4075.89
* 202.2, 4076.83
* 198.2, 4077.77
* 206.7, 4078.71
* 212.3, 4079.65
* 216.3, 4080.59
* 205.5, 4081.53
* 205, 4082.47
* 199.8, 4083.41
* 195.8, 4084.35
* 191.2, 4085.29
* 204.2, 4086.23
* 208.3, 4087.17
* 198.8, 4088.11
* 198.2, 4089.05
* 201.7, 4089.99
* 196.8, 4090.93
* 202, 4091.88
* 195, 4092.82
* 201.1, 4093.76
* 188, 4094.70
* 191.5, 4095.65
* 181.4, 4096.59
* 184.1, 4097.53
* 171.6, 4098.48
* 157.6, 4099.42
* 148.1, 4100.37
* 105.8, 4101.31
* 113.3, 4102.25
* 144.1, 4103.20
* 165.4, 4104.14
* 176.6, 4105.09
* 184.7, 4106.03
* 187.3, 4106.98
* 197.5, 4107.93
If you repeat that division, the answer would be 0.103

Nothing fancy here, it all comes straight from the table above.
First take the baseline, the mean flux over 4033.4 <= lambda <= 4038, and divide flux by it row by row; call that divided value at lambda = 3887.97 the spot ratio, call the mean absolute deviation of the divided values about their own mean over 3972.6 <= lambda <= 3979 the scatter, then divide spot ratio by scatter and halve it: 5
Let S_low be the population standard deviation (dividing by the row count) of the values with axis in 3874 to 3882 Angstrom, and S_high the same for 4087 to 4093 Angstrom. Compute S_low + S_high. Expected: 11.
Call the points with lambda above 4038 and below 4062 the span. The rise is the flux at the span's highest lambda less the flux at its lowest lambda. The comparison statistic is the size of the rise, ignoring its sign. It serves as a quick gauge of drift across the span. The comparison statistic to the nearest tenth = 5.8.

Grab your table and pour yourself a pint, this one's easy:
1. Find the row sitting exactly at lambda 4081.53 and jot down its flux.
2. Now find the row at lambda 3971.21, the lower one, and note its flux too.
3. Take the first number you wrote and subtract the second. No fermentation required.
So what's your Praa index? 83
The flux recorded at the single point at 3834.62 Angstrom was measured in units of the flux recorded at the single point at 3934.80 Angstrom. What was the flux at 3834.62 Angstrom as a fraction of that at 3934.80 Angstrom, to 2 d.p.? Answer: 1.26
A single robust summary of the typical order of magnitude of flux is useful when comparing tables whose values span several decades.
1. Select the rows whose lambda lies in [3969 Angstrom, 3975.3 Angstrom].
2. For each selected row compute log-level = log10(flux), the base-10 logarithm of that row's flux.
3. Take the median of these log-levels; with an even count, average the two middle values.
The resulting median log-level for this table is 2.18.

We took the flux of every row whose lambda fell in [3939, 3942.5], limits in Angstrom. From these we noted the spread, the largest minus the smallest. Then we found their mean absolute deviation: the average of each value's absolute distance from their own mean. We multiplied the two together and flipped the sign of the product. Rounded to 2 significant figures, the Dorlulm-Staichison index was -65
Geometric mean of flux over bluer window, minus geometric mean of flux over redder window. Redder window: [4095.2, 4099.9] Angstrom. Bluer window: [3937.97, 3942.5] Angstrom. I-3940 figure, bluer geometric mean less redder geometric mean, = 21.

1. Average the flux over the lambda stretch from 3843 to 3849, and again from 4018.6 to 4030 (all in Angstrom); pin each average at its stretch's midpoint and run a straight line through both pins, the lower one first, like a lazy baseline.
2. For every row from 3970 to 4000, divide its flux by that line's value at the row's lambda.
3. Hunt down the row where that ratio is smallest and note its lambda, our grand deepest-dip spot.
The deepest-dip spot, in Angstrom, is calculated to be 3970.29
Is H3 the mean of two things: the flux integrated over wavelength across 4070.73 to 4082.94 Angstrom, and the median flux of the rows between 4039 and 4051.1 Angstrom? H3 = 1340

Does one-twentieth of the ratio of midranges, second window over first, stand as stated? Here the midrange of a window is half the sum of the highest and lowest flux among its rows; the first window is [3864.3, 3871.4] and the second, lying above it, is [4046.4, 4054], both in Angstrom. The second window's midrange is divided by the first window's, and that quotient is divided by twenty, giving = 0.0505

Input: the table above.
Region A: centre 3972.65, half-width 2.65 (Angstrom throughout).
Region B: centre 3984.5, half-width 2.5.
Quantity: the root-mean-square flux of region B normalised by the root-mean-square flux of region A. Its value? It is 1.35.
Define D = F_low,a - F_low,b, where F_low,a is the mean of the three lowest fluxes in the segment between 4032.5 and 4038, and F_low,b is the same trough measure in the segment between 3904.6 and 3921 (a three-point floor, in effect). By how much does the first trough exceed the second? 10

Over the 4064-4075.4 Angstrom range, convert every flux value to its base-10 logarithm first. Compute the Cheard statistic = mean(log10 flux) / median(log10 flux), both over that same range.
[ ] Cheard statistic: 1.001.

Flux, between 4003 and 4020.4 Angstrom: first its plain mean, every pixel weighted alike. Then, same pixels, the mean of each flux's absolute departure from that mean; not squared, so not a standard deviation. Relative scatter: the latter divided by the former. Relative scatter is 0.020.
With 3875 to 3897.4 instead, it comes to 0.105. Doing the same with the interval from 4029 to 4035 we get 0.014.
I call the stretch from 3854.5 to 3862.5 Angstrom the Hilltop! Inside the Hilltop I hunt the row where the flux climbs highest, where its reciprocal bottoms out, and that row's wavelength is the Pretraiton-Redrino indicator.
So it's 3861.20 Angstrom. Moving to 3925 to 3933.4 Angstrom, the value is 3925.75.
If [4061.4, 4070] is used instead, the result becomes 4066.52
